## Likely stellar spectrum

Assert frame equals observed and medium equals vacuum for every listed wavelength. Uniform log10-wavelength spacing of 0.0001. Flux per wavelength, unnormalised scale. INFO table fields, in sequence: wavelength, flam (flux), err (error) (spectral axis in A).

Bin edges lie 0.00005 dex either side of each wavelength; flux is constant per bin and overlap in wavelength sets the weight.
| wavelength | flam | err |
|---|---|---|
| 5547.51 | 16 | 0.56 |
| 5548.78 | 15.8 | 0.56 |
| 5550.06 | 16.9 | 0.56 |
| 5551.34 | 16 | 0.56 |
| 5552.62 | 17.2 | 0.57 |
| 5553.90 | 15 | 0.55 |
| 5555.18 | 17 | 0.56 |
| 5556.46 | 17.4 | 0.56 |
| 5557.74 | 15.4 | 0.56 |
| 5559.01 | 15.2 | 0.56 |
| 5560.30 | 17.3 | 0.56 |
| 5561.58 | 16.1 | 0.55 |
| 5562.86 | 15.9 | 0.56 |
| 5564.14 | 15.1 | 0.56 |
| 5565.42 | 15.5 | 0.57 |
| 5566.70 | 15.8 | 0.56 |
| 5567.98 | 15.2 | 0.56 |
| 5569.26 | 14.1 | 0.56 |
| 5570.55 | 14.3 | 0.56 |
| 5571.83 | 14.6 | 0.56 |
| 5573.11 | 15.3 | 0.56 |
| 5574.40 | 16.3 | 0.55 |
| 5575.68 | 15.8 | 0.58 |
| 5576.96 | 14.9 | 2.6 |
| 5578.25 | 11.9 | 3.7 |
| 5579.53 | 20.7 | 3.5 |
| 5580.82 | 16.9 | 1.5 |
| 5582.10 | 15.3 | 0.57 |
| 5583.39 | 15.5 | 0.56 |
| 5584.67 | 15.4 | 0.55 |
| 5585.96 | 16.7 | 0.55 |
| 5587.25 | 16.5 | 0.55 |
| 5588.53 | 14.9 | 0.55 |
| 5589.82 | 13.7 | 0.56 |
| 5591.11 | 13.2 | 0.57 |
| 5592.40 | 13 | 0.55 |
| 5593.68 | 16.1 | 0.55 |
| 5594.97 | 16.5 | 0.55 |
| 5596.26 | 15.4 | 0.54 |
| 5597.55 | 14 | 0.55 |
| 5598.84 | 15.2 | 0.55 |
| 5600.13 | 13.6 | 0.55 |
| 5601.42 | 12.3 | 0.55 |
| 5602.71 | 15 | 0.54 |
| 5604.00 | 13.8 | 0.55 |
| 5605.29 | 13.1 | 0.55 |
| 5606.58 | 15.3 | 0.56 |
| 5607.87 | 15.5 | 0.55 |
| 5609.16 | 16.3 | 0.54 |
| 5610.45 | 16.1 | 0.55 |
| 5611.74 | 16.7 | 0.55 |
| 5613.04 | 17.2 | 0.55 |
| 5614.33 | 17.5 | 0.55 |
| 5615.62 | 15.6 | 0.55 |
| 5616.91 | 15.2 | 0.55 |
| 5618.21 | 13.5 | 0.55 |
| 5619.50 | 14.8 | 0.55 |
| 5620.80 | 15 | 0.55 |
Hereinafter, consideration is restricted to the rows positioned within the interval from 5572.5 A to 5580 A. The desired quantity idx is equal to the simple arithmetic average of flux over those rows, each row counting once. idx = 15.8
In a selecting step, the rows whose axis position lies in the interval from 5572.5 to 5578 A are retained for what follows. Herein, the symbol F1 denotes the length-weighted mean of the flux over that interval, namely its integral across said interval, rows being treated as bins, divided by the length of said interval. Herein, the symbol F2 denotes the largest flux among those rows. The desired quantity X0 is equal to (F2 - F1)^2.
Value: 1.0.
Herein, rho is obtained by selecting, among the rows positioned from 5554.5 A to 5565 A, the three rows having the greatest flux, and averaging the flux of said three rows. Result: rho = 17.2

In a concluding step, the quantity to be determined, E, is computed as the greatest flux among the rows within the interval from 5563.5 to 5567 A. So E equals 15.8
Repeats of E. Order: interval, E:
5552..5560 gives 17.4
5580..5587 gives 16.9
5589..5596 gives 16.5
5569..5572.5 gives 14.6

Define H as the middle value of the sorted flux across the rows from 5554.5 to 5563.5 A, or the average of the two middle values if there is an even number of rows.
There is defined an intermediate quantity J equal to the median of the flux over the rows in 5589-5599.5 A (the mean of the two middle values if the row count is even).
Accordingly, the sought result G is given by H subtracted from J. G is -1.5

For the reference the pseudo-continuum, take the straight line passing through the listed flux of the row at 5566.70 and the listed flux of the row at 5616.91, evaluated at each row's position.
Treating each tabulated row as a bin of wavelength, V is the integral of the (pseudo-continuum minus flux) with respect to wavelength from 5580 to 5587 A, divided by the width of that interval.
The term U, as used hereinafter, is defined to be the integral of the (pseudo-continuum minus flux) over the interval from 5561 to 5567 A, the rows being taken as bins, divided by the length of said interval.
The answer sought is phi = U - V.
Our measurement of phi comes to 0.7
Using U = 0.2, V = -0.5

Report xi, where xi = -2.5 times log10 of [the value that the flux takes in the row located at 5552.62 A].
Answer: -3.09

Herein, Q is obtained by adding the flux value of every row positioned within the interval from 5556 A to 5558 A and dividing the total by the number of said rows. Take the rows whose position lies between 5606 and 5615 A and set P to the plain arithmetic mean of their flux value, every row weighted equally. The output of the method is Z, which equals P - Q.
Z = 0.0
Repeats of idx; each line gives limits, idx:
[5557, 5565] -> 15.8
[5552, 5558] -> 16.4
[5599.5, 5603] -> 13.6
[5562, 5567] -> 15.6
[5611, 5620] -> 15.8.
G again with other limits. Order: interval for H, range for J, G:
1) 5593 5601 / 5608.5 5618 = 1.0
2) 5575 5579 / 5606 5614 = 1.3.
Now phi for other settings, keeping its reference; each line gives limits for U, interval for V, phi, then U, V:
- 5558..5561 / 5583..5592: -0.7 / -0.3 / 0.5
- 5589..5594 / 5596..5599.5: 1.0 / 1.6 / 0.6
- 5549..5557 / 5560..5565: -0.4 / -0.6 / -0.1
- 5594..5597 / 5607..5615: 0.8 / -0.4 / -1.2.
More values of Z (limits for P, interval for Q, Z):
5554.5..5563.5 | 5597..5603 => 2.3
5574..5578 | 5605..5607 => 1.5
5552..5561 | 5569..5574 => 1.8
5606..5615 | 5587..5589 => 0.7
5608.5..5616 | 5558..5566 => 0.7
